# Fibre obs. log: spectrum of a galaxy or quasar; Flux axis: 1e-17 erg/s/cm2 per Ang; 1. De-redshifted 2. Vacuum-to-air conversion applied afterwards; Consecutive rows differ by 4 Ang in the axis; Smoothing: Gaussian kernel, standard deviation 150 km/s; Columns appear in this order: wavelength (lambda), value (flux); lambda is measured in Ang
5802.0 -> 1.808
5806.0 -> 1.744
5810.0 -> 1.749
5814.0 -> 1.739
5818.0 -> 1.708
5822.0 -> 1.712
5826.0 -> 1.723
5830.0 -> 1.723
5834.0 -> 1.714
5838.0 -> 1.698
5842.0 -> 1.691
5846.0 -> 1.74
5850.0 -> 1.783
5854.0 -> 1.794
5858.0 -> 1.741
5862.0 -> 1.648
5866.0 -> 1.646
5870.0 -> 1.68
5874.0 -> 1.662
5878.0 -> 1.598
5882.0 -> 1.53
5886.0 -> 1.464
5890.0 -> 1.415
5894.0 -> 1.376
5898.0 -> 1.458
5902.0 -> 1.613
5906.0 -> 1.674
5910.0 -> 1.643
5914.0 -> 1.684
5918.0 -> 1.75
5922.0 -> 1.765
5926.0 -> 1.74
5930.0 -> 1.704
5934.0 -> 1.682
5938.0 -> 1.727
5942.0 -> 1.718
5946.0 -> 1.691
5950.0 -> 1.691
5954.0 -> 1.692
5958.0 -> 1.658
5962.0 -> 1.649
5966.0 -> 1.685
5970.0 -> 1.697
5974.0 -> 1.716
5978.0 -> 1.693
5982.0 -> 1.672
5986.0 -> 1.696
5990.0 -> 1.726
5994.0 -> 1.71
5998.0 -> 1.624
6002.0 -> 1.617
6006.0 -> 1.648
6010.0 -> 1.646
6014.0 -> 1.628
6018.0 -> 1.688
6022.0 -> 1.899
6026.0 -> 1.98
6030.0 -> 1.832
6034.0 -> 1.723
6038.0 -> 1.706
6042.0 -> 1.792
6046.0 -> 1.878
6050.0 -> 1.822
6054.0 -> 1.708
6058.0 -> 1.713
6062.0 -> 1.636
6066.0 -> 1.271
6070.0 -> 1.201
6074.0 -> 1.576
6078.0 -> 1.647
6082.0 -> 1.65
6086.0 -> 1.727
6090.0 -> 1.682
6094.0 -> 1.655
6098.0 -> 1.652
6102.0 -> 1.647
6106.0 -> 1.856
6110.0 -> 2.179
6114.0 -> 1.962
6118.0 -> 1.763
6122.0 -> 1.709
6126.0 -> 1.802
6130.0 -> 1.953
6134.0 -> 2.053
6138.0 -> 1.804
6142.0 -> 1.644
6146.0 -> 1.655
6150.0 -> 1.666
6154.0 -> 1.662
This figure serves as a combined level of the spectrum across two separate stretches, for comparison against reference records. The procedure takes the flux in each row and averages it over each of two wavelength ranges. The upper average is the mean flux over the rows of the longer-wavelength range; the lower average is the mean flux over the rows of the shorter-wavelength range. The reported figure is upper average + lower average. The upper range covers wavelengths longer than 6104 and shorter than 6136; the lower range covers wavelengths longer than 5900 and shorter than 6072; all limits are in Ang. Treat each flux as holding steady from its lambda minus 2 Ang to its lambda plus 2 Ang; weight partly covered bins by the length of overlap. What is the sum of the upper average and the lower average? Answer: 3.60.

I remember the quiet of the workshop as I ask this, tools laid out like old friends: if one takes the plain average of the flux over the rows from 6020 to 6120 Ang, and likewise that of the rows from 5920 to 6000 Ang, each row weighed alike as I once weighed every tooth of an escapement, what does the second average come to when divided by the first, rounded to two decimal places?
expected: 0.98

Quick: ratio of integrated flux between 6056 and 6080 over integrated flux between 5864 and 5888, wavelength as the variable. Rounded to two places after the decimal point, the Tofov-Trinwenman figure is 0.94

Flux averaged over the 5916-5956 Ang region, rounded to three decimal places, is 1.716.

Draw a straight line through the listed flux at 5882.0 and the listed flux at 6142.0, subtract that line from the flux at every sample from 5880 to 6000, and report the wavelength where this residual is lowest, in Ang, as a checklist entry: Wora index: 5894.0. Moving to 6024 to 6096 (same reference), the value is 6070.0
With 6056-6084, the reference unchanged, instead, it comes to 6070.0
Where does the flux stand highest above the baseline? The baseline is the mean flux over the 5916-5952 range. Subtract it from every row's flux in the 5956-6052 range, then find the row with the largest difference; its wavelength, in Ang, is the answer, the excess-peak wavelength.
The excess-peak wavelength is 6026.0 Ang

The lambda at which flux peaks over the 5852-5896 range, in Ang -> 5854.0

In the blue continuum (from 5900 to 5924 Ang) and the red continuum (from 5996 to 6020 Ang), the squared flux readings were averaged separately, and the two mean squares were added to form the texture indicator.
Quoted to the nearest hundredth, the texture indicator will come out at 5.55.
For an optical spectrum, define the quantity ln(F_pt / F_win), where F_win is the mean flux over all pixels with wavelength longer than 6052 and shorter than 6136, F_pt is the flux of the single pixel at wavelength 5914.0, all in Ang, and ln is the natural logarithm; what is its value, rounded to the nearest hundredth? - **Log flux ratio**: -0.02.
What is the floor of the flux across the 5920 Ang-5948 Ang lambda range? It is 1.682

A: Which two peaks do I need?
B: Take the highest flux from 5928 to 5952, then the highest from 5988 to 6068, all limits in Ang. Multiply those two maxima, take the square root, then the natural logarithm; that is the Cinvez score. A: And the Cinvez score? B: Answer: 0.615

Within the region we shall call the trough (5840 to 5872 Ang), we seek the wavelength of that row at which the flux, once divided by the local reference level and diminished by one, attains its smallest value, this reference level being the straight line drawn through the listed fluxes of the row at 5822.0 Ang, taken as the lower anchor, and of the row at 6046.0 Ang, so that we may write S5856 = 5866.0 Ang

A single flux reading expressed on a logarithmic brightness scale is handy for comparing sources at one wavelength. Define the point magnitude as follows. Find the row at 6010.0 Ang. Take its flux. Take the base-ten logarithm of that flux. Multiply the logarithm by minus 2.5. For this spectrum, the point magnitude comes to -0.54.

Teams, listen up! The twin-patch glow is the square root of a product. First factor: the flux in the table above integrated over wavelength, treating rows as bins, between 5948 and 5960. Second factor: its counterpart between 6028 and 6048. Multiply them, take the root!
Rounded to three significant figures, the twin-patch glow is 26.8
